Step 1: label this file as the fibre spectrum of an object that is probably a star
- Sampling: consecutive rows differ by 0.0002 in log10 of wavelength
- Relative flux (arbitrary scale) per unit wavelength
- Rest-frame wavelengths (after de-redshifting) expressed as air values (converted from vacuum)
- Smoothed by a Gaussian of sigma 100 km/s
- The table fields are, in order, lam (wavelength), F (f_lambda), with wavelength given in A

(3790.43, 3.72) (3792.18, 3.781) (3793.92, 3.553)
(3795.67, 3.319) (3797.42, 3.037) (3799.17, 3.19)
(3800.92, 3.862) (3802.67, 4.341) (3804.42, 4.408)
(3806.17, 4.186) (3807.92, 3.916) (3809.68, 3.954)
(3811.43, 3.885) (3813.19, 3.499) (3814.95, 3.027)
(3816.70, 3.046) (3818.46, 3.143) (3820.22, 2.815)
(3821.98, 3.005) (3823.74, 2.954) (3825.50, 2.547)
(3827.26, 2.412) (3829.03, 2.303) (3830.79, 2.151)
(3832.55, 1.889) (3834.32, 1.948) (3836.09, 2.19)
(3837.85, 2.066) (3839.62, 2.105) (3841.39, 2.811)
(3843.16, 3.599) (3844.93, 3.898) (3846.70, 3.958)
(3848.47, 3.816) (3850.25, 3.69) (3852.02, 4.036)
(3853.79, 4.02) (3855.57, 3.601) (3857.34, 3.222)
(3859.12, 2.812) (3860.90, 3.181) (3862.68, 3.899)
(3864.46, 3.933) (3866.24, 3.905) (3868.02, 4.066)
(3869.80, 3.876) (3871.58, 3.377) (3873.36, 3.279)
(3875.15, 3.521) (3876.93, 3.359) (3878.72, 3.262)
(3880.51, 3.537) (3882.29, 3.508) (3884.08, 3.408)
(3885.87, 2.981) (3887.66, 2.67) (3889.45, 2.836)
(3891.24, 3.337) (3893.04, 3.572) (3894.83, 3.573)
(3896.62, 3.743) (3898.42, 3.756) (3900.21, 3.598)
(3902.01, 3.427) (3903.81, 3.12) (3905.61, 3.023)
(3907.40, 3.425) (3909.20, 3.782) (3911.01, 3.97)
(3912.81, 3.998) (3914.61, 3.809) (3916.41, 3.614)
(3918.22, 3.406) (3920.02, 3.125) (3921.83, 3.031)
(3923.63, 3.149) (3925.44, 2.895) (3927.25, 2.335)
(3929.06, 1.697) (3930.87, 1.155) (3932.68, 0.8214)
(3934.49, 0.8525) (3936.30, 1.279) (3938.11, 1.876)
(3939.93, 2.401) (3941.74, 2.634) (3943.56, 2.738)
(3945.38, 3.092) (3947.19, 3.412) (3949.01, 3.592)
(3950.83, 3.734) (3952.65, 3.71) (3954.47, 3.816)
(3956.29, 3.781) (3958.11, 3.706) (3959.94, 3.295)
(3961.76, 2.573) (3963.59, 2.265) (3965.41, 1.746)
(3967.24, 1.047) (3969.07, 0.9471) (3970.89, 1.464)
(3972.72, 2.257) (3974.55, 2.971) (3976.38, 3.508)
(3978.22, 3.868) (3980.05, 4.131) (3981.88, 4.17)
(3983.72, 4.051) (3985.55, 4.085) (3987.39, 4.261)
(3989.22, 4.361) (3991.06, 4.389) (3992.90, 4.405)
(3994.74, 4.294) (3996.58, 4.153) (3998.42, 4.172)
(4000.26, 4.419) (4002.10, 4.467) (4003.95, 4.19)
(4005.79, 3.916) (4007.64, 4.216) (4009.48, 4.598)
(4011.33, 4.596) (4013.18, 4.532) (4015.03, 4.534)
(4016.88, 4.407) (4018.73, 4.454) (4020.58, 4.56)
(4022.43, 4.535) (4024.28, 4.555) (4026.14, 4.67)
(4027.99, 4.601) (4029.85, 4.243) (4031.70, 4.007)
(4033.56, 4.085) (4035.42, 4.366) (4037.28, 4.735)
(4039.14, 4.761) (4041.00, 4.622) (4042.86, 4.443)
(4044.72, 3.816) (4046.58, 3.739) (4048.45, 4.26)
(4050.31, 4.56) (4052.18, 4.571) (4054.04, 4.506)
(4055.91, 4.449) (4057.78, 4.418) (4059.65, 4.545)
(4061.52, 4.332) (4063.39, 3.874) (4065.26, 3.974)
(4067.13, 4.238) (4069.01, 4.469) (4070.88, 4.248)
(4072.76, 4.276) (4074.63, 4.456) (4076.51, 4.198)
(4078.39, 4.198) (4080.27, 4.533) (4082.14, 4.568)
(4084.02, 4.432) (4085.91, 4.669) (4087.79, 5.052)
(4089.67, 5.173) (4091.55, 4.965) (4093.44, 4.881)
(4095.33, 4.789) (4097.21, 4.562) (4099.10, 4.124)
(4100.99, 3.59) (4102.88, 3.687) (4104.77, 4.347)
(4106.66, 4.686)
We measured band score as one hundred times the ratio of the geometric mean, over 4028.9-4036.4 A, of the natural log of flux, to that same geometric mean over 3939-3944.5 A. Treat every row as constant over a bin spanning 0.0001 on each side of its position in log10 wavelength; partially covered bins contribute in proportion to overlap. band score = 151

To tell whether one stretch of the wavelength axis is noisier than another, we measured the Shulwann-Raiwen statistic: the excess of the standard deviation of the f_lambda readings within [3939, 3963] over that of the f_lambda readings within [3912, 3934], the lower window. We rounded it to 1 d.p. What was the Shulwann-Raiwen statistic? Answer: -0.5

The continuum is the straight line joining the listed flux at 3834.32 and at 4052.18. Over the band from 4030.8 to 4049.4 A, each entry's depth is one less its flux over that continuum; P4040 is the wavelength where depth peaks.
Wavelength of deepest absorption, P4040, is 4046.58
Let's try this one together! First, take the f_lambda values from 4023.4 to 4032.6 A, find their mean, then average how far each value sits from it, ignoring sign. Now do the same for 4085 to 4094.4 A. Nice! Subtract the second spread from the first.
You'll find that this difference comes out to 0.09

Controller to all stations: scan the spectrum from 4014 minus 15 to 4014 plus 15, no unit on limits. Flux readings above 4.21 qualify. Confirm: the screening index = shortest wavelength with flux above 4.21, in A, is 4000.26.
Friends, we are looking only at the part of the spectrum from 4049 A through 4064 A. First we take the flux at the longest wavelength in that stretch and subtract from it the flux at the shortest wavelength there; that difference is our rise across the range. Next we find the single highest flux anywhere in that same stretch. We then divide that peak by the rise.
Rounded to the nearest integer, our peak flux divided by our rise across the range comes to -7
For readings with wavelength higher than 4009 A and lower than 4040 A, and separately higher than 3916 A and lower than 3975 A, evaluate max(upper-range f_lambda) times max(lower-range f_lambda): 18.2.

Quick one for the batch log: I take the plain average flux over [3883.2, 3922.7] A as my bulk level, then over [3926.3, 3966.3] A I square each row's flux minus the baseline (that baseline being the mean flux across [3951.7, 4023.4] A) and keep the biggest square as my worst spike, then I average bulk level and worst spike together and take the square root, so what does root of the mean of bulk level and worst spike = 2.4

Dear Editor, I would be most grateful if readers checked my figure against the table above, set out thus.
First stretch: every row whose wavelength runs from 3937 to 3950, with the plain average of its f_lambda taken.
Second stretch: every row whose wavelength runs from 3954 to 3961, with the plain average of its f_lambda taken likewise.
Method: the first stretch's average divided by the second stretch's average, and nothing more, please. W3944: 0.77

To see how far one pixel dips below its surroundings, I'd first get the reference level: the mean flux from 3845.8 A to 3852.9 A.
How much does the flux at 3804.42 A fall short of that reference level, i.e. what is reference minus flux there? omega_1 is -0.53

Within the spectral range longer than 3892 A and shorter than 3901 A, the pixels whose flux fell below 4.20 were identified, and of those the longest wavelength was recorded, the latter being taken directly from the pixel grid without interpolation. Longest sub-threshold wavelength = 3900.21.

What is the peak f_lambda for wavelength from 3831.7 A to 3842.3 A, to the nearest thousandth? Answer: 2.811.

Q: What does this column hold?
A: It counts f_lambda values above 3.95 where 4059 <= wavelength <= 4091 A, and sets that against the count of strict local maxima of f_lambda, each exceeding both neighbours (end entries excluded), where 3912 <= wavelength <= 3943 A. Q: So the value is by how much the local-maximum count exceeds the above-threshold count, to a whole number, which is -15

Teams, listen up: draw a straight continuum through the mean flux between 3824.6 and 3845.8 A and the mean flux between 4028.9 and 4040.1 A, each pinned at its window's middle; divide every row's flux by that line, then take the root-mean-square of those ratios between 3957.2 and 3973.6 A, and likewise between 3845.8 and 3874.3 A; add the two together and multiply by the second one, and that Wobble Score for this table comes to 2.7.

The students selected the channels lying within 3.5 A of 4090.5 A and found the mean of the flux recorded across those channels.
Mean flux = 5.0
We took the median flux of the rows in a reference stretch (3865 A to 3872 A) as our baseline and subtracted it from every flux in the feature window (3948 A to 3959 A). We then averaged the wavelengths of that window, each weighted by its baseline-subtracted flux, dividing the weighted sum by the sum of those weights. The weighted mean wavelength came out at 3952.8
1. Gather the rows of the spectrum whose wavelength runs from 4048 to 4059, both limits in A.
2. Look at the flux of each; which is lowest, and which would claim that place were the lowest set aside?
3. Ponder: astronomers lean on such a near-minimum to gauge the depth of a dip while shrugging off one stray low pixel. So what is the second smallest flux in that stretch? 4.418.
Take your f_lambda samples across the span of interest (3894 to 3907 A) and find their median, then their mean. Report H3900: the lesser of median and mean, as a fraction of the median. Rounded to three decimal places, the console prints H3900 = 0.969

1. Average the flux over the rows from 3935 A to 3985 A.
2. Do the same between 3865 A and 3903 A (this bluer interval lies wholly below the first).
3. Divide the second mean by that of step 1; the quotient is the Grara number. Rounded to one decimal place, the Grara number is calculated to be 1.2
